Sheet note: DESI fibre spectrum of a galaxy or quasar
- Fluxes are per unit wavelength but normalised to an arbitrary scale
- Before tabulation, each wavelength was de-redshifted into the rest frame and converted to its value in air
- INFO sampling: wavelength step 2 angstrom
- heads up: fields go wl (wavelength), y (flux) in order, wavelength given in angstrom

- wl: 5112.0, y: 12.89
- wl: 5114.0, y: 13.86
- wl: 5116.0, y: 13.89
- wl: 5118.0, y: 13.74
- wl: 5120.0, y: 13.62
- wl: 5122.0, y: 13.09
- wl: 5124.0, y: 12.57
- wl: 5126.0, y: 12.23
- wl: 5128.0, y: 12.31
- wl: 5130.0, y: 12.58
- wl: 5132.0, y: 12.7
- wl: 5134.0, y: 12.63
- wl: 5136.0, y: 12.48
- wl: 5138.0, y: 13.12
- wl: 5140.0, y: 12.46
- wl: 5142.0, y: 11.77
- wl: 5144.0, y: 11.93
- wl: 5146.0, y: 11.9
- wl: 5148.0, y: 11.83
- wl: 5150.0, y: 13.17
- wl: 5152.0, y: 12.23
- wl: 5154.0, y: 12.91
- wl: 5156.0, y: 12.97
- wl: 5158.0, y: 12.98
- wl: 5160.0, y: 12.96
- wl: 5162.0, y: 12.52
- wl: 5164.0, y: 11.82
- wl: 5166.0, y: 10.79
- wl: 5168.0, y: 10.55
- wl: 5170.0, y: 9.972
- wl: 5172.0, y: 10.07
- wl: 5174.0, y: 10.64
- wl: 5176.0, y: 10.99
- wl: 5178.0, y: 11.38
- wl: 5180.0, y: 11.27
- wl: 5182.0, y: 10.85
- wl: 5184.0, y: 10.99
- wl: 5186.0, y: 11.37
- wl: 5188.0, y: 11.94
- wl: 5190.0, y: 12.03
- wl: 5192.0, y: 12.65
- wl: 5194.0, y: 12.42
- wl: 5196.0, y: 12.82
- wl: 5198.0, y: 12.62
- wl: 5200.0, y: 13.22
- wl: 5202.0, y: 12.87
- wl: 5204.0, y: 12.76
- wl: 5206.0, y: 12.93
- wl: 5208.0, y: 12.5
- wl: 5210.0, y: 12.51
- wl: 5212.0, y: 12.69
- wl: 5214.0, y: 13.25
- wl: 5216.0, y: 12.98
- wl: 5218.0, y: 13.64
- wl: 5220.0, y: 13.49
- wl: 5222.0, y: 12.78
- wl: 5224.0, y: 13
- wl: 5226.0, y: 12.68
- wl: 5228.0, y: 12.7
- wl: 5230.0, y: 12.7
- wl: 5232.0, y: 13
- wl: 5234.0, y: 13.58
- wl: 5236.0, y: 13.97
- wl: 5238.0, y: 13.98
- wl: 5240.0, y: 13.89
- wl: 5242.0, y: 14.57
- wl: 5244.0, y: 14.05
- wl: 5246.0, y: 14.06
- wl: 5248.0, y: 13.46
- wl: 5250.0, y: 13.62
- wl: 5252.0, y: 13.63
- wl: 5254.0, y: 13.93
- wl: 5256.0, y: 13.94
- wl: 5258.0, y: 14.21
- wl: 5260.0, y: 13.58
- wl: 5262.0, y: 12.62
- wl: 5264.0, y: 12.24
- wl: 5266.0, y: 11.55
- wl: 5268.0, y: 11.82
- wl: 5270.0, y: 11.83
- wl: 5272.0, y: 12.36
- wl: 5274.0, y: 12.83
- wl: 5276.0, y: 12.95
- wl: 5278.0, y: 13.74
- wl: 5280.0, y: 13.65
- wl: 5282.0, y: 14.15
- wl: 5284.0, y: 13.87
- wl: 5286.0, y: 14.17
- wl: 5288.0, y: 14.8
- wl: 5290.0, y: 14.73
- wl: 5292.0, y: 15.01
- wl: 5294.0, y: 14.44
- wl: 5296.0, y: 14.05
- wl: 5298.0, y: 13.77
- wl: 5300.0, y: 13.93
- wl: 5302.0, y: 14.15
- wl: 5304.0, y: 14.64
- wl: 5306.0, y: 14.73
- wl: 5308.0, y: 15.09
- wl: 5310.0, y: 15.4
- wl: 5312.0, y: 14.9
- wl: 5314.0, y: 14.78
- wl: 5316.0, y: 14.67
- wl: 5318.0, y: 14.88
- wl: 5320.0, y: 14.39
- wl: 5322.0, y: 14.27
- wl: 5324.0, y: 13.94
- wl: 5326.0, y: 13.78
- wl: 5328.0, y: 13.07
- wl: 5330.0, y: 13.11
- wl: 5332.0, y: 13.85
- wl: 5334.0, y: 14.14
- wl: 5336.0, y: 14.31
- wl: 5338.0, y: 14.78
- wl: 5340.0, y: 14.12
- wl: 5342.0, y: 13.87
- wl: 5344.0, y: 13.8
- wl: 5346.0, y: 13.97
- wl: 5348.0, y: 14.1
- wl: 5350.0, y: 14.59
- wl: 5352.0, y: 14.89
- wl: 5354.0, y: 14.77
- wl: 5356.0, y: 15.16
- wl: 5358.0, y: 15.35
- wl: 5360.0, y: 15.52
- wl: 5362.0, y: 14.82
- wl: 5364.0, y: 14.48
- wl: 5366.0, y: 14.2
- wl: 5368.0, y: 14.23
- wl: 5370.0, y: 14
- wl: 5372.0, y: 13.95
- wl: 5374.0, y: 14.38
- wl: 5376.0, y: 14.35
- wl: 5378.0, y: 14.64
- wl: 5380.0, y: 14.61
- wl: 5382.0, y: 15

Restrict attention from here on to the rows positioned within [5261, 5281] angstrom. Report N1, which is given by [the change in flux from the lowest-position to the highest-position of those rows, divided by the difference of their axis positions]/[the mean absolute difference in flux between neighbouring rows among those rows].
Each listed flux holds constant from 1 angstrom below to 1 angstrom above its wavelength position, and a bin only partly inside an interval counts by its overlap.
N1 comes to 0.2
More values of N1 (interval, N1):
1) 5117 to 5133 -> -0.3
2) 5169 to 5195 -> 0.3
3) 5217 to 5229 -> -0.3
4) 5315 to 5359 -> 0.1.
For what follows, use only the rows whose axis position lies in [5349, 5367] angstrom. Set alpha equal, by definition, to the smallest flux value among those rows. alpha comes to 14.2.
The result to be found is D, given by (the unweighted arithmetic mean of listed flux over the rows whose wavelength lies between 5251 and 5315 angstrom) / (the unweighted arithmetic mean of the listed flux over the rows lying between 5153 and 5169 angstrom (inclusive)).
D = 1.13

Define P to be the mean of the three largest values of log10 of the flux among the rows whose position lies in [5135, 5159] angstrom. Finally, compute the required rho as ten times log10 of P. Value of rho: 0.48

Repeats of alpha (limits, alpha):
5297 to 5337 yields 13.07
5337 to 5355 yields 13.8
